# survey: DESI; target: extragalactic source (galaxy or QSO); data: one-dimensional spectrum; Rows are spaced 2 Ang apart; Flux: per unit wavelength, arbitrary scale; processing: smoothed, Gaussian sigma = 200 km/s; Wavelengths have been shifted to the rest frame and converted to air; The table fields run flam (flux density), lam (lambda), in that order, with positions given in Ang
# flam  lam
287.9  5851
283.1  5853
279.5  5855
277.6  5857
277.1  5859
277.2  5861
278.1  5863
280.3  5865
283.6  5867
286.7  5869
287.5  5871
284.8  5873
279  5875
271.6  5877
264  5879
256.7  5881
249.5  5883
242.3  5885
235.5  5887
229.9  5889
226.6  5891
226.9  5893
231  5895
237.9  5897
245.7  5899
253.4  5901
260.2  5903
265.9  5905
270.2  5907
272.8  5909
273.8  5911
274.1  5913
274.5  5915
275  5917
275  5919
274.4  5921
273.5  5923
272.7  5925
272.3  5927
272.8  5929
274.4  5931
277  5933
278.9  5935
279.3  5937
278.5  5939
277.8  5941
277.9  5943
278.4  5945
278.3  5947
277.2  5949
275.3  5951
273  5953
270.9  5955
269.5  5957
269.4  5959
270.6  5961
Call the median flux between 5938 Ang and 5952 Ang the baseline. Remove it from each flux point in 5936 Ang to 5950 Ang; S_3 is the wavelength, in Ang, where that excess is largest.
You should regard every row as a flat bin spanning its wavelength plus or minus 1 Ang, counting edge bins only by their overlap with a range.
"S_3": 5937 Ang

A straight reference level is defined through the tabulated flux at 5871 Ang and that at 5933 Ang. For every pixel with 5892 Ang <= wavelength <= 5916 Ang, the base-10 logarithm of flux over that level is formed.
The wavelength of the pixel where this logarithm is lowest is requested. 5893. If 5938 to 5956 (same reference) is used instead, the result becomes 5955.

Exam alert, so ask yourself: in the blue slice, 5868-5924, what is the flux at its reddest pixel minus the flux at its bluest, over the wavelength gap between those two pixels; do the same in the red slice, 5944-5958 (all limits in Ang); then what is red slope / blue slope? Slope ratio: 3.0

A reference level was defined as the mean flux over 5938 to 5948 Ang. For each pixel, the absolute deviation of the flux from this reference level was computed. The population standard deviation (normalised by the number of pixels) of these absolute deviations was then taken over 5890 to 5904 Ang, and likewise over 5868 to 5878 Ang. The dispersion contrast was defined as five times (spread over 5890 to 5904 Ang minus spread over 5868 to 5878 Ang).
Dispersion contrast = 47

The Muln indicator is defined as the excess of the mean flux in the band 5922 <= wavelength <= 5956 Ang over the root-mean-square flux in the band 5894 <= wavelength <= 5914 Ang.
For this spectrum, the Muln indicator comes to 17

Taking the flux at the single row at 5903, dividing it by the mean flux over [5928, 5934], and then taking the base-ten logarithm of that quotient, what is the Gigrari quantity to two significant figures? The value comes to -0.024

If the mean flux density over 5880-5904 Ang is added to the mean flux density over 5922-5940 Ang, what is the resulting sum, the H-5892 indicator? 517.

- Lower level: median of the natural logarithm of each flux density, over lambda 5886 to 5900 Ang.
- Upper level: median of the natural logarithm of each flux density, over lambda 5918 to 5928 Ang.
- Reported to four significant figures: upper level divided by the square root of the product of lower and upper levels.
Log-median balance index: 1.015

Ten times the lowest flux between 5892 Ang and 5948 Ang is 2269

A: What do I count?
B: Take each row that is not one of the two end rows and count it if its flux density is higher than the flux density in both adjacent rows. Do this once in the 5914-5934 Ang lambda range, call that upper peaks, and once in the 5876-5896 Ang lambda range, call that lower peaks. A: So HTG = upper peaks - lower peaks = 0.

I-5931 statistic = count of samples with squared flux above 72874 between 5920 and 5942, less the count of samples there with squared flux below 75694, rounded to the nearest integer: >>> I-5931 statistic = 5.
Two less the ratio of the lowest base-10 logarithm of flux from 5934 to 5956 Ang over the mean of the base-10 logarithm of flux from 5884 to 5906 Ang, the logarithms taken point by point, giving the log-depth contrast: 0.98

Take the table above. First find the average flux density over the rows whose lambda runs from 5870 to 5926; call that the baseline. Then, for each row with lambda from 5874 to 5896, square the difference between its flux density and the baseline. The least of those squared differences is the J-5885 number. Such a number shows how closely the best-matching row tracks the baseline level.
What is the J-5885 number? 12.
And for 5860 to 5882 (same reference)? 12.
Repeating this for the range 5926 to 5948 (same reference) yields 147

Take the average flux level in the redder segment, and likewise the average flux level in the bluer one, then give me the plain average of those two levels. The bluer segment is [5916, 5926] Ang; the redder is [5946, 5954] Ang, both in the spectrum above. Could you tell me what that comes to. 275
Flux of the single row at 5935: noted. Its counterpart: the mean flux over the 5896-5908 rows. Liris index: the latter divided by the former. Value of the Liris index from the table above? 0.92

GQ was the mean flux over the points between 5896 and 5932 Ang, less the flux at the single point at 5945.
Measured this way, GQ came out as -11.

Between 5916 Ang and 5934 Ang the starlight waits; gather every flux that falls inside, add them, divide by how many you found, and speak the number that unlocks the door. 274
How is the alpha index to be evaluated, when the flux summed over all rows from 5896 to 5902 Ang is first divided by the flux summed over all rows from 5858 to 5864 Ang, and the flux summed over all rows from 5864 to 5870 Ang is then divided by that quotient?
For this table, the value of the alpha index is 961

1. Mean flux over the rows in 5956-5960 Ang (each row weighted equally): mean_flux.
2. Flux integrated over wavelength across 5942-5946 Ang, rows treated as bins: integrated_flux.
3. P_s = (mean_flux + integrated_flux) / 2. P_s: 691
